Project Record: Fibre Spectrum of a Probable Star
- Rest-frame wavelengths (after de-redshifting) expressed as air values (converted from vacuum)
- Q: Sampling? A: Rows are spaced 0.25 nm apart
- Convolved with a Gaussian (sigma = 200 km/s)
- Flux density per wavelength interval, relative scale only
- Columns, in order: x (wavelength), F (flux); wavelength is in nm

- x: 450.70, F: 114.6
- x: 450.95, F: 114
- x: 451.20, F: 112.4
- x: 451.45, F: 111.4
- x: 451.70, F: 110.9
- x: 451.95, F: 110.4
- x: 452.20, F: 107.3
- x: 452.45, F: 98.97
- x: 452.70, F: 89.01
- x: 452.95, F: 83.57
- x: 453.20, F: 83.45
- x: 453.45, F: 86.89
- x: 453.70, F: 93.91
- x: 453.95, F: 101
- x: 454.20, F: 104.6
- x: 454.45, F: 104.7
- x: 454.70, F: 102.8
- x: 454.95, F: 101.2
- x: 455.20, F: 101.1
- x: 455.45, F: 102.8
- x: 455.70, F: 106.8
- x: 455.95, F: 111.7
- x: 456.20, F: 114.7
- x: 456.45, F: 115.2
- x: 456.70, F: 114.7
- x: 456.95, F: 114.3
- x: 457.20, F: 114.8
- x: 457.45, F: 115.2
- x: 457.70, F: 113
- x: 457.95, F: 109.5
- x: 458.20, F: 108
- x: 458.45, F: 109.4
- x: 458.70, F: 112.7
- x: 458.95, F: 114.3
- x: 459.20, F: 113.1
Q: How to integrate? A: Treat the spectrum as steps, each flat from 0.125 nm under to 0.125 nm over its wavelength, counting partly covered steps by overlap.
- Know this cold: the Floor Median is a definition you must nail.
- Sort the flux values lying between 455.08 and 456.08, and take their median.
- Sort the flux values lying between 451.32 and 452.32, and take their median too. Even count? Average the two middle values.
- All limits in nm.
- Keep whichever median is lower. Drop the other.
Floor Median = 105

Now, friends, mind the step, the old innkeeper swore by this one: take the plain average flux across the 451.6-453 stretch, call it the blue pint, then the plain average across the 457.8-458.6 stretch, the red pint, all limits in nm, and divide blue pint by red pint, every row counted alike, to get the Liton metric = 0.92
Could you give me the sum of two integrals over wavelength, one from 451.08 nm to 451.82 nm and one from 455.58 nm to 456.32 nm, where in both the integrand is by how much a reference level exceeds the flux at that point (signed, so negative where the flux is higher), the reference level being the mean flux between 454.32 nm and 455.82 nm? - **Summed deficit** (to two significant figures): -12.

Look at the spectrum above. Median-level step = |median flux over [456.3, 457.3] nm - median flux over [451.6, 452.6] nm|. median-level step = 5.9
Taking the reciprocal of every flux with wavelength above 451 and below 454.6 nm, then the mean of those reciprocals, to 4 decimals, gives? 0.0101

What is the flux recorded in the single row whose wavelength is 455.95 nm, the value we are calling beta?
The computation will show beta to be 111.7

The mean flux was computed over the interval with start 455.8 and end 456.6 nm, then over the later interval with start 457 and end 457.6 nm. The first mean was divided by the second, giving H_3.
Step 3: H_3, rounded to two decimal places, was 0.99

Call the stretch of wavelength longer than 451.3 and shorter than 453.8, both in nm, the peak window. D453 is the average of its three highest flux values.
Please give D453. 111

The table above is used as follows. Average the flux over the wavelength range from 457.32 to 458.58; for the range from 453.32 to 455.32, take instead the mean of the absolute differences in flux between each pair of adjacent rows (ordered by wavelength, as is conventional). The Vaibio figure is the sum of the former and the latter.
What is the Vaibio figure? 114.1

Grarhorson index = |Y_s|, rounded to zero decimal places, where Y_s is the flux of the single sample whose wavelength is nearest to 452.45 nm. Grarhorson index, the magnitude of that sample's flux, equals 99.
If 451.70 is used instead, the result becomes 111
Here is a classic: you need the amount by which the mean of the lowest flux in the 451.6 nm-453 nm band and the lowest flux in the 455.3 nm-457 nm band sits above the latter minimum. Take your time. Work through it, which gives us -9.6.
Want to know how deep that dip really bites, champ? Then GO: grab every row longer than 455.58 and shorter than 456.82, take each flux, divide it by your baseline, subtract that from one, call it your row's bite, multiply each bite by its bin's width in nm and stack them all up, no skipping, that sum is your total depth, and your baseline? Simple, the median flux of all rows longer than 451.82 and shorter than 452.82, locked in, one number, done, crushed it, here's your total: -0.11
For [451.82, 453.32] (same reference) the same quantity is 0.11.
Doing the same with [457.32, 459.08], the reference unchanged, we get -0.15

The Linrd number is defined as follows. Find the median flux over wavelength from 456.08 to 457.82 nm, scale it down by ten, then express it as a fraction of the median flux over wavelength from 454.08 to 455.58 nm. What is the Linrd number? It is 0.112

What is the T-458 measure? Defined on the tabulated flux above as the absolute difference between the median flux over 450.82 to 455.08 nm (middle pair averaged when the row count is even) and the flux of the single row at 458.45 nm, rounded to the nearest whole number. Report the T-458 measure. 7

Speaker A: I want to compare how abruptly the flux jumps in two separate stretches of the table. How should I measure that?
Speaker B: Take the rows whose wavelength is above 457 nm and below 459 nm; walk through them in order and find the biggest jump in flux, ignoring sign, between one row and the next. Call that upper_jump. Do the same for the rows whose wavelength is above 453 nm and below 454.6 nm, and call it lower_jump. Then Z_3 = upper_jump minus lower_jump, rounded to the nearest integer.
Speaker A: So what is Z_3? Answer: -4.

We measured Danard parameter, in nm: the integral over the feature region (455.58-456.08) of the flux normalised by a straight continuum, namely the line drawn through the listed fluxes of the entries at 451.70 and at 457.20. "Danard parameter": 0.480 nm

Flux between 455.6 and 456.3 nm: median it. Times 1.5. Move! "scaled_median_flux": 168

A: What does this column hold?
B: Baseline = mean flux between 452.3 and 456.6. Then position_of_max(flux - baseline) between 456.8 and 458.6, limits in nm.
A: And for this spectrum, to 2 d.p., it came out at 457.45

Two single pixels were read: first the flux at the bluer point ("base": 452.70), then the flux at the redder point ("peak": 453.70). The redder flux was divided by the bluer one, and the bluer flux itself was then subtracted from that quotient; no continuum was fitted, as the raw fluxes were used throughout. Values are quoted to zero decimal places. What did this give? -88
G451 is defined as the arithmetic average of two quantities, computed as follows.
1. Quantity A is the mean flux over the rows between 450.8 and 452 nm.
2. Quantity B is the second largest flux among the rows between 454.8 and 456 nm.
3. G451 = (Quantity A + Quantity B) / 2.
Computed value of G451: 109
